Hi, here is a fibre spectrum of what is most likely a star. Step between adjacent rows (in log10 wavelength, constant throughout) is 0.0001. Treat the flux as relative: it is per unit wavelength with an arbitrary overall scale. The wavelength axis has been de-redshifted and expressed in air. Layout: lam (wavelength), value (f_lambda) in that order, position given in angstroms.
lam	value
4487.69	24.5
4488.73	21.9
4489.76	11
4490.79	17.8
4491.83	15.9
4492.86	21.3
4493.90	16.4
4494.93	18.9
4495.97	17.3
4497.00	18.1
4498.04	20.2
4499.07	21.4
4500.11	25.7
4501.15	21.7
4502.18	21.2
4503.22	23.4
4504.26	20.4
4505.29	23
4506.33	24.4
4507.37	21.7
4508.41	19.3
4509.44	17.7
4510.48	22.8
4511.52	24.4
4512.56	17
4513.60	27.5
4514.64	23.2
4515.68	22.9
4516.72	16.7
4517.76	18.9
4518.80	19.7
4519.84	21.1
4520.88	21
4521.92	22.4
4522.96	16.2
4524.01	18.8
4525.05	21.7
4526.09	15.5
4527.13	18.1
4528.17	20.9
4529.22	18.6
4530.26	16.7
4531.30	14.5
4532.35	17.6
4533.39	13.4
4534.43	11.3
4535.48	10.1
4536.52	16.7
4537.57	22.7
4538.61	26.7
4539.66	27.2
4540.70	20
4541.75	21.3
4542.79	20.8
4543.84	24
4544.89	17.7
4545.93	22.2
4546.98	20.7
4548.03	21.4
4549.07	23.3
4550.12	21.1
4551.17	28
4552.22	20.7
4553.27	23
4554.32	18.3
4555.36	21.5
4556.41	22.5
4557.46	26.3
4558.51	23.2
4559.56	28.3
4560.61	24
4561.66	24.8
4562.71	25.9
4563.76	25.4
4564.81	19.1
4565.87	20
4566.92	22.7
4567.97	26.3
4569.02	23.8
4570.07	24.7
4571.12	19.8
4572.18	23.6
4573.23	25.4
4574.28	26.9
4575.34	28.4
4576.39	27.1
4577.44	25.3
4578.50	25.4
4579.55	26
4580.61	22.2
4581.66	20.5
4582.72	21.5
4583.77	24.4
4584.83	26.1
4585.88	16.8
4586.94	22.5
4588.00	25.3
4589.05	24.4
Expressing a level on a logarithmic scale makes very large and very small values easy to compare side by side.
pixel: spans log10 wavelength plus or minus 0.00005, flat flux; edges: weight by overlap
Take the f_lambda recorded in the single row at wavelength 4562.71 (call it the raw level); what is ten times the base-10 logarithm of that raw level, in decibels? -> 14.1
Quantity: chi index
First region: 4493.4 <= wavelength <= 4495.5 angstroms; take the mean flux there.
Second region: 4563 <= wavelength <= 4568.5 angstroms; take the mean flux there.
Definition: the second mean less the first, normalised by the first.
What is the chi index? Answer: 0.3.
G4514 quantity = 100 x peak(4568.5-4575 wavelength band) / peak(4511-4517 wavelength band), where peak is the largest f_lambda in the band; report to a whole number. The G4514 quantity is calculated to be 98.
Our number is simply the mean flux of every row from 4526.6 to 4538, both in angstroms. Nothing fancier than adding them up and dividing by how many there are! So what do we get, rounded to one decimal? 16.4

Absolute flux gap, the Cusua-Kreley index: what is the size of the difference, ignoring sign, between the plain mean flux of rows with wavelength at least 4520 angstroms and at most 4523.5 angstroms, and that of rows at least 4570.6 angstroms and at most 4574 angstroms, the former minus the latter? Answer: 3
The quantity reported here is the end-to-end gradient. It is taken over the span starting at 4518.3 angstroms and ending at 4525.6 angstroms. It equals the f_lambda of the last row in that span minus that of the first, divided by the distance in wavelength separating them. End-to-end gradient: 0.32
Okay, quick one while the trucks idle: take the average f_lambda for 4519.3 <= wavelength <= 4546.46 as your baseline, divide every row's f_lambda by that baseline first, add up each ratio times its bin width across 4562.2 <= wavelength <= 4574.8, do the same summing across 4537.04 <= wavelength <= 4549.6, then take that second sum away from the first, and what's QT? 1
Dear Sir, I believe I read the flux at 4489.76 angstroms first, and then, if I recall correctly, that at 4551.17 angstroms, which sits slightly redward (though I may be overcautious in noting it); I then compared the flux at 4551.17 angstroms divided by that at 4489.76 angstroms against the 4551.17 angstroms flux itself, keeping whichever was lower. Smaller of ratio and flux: 2.55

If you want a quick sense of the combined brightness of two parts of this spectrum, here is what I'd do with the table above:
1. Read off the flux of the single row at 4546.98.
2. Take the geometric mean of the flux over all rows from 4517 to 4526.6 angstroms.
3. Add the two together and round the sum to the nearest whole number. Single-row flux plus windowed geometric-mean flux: 40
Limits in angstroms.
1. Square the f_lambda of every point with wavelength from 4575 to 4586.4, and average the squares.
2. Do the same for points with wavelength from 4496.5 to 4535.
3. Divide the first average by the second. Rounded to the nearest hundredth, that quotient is 1.42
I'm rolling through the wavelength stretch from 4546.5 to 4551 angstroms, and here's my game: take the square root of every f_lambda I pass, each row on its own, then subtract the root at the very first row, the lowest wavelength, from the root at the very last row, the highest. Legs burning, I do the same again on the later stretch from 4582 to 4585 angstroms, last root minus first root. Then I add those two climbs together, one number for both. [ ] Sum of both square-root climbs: 0.52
